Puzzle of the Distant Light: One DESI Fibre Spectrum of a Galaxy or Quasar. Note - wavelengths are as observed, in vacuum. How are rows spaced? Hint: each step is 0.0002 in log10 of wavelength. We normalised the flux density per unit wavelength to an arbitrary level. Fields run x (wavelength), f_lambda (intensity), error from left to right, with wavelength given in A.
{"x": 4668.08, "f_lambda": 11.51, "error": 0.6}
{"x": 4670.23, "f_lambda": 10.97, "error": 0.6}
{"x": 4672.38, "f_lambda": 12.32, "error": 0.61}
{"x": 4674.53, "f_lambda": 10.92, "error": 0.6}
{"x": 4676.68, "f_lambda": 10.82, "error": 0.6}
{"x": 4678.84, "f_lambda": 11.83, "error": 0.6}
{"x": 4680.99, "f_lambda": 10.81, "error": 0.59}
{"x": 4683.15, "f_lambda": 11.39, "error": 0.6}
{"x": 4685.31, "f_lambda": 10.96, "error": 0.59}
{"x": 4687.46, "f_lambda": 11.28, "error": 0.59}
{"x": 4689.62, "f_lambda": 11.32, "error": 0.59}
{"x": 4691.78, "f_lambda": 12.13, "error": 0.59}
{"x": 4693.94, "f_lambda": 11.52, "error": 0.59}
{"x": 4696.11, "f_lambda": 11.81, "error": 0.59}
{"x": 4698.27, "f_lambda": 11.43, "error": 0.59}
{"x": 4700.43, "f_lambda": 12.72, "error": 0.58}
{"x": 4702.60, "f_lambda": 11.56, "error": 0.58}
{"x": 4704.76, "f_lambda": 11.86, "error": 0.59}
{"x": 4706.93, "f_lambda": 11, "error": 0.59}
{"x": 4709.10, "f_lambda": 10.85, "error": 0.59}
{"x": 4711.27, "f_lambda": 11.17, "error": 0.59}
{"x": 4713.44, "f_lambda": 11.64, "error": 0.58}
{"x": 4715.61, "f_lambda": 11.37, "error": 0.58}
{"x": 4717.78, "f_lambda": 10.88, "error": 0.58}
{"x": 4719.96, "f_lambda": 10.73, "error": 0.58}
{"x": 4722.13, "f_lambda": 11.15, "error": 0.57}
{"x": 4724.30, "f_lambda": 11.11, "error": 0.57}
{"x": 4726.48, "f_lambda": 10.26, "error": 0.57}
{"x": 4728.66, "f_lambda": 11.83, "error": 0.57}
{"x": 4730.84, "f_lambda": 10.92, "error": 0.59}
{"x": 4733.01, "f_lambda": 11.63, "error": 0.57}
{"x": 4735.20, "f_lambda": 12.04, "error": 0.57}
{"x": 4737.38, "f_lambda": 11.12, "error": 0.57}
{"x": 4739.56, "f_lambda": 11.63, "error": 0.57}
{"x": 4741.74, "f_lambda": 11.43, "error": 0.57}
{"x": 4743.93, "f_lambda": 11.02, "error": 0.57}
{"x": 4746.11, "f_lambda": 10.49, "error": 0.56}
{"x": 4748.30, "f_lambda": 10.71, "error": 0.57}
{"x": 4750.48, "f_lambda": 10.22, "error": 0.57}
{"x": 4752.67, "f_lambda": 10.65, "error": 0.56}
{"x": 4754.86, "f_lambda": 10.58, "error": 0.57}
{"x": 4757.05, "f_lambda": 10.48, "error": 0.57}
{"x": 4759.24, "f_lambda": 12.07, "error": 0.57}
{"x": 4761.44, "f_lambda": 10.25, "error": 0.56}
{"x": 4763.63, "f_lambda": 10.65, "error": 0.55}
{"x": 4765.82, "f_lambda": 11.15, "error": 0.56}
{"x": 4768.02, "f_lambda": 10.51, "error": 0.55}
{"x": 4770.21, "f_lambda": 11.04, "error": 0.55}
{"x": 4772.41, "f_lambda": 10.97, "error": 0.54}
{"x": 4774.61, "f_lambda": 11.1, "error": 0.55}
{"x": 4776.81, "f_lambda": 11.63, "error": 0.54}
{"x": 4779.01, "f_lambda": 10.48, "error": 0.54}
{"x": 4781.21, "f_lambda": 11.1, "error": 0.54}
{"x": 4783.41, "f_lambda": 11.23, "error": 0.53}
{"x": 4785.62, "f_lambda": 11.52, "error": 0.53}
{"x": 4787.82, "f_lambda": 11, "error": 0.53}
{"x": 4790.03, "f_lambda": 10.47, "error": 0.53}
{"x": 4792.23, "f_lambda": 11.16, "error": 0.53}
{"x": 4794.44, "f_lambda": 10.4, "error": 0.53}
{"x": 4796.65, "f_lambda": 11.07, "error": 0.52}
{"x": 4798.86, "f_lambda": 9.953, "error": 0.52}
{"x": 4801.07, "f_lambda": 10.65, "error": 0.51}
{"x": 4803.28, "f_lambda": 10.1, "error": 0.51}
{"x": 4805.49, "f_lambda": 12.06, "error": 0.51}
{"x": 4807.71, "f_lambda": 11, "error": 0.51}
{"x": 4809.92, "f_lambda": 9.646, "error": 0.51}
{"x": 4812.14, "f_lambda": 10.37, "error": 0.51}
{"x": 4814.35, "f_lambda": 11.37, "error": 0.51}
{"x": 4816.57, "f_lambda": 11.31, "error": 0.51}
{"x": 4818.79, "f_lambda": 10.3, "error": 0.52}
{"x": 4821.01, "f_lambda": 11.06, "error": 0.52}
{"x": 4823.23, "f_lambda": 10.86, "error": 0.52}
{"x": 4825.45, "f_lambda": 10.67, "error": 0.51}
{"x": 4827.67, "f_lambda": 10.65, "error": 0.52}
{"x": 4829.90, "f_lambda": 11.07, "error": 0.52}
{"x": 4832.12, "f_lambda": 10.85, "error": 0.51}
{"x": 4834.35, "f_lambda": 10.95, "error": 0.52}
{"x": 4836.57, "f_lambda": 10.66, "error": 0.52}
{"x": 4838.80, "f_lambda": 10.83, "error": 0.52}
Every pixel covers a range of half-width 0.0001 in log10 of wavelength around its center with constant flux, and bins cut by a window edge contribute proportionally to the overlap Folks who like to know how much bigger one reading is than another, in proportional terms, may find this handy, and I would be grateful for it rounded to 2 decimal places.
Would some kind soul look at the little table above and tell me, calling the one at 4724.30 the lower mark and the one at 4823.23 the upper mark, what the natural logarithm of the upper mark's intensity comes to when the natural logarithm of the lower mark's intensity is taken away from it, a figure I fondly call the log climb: -0.02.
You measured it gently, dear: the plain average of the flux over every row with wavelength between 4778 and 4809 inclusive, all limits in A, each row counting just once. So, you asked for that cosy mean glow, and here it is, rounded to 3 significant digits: 10.9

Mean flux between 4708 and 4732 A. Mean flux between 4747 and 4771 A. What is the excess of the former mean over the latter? 0.33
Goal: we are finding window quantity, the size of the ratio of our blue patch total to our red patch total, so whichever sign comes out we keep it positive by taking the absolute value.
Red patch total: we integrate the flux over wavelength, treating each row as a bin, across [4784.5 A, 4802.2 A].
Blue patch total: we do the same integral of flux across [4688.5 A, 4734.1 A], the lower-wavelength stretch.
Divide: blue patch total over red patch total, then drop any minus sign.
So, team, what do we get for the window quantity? 2.7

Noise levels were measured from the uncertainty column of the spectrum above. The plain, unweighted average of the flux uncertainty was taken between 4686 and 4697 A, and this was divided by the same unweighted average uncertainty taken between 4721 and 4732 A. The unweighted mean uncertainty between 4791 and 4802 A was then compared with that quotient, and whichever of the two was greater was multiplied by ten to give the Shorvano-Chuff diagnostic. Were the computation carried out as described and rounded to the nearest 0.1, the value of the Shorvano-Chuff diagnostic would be 10.3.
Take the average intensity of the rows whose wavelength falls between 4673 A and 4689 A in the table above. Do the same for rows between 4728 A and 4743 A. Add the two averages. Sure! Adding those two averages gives 22.7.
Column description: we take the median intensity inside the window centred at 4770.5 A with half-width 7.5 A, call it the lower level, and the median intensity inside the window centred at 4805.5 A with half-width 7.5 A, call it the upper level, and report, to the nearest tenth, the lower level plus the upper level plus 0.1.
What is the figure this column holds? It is 21.5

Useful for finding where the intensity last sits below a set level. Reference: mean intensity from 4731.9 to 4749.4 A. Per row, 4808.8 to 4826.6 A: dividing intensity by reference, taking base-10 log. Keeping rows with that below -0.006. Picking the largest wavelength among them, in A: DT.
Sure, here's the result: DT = 4825.45 A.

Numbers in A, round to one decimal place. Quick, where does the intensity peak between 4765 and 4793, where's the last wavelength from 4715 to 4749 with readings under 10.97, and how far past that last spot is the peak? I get 28.5 A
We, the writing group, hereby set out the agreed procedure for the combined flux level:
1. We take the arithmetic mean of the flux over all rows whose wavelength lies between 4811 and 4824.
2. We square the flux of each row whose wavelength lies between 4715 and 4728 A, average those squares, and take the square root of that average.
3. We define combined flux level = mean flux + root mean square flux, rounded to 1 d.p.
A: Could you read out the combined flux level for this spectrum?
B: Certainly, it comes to 21.8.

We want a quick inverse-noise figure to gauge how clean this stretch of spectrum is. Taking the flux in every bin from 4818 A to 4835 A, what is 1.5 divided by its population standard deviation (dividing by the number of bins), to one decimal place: 6.3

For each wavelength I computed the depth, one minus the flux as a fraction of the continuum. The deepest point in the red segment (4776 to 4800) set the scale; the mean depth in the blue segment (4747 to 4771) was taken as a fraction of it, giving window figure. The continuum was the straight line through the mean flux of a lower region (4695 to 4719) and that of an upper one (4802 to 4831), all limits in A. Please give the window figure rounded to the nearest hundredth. 0.41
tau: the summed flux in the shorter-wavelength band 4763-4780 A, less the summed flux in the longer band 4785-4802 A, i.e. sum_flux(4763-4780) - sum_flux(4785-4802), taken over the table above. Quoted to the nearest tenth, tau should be 1.3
